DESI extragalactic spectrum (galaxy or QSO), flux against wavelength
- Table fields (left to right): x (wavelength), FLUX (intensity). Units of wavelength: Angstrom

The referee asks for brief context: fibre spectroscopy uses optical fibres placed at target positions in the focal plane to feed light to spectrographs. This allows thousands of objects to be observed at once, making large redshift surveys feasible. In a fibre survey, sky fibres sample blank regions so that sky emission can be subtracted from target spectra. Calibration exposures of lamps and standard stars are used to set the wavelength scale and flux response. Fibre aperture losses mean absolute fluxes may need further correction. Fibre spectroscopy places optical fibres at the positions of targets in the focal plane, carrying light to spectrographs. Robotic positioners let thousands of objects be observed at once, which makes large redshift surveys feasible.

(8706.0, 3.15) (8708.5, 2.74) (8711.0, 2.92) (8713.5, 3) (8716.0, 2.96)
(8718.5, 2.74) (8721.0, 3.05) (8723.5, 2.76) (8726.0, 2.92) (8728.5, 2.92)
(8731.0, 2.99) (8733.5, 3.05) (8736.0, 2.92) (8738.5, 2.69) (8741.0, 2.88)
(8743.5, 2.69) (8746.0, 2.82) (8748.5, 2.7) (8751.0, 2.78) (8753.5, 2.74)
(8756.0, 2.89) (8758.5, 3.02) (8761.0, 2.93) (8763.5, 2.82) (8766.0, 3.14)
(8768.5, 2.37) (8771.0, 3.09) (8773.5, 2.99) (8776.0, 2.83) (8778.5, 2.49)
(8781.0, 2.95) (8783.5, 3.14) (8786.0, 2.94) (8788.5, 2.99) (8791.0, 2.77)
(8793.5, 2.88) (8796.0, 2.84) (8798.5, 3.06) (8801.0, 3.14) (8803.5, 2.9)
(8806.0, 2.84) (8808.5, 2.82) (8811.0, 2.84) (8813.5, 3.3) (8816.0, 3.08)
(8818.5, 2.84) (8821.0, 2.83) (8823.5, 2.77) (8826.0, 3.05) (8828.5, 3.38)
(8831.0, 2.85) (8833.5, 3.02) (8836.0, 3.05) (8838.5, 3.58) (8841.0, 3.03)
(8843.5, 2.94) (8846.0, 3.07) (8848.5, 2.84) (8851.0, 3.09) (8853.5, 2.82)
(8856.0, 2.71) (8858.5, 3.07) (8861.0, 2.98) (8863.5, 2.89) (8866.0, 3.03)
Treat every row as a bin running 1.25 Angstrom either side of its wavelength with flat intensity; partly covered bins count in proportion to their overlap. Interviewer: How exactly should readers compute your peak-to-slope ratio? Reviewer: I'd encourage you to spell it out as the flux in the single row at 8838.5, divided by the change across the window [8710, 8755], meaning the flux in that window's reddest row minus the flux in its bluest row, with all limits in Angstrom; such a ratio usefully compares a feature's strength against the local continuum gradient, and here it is -20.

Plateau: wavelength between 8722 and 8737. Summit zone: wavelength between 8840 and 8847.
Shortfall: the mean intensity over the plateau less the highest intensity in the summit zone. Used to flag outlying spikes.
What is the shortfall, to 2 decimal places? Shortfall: -0.14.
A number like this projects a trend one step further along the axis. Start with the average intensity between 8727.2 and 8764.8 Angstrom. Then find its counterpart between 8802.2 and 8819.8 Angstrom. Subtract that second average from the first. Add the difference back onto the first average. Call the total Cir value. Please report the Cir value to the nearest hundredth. 2.77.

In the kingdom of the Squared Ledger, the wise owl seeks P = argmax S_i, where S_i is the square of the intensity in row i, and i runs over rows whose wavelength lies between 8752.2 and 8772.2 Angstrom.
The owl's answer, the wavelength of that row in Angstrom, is 8766.0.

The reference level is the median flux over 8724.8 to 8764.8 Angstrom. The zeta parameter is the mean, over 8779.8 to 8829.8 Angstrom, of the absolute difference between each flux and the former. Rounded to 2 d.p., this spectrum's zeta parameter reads 0.14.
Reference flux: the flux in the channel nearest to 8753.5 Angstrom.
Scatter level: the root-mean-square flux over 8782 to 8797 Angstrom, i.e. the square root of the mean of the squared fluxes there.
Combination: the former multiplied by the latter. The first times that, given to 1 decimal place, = 8.0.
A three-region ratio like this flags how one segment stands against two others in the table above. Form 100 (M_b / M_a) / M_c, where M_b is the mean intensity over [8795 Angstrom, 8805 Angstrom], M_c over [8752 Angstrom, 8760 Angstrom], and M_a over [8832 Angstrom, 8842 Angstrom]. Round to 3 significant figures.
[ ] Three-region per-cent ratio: 32.7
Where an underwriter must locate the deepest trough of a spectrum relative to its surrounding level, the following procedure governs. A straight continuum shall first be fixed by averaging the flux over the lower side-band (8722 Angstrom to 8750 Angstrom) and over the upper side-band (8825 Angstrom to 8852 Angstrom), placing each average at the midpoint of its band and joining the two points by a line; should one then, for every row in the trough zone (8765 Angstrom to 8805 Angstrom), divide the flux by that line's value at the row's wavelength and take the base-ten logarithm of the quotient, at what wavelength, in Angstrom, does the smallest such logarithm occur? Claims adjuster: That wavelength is 8768.5 Angstrom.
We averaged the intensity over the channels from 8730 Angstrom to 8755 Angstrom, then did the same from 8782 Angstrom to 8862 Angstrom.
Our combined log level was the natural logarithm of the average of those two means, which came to 1.066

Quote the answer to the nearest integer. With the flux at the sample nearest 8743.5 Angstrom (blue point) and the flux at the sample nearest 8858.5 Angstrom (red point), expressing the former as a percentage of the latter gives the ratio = 88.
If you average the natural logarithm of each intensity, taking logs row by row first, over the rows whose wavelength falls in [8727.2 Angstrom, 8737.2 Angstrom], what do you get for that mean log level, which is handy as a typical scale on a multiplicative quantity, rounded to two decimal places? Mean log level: 1.09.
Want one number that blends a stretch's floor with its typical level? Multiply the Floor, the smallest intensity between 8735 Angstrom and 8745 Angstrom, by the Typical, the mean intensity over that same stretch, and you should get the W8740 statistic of 7.5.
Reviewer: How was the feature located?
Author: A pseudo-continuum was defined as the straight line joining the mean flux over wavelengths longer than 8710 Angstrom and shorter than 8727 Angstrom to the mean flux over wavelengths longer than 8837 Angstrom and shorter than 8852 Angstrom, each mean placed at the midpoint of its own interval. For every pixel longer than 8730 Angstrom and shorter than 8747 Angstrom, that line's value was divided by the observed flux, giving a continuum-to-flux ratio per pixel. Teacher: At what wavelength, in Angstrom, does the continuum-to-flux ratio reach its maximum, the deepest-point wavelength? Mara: 8743.5 Angstrom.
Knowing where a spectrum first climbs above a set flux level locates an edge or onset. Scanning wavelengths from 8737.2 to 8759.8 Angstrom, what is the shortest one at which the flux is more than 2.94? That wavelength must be 8758.5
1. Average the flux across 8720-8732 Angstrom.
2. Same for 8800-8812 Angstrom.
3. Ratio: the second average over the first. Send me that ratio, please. 0.99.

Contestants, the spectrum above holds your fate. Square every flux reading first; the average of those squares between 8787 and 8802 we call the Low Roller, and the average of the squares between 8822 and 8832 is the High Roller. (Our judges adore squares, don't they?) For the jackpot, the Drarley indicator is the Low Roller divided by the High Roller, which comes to 0.95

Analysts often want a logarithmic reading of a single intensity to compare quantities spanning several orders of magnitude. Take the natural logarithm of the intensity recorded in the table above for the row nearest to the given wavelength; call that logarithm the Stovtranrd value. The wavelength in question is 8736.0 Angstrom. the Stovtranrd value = 1.07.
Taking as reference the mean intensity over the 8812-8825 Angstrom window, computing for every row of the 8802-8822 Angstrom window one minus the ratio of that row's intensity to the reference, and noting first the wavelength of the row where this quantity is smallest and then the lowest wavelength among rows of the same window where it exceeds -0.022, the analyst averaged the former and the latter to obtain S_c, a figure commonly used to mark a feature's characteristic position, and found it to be 8808.5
